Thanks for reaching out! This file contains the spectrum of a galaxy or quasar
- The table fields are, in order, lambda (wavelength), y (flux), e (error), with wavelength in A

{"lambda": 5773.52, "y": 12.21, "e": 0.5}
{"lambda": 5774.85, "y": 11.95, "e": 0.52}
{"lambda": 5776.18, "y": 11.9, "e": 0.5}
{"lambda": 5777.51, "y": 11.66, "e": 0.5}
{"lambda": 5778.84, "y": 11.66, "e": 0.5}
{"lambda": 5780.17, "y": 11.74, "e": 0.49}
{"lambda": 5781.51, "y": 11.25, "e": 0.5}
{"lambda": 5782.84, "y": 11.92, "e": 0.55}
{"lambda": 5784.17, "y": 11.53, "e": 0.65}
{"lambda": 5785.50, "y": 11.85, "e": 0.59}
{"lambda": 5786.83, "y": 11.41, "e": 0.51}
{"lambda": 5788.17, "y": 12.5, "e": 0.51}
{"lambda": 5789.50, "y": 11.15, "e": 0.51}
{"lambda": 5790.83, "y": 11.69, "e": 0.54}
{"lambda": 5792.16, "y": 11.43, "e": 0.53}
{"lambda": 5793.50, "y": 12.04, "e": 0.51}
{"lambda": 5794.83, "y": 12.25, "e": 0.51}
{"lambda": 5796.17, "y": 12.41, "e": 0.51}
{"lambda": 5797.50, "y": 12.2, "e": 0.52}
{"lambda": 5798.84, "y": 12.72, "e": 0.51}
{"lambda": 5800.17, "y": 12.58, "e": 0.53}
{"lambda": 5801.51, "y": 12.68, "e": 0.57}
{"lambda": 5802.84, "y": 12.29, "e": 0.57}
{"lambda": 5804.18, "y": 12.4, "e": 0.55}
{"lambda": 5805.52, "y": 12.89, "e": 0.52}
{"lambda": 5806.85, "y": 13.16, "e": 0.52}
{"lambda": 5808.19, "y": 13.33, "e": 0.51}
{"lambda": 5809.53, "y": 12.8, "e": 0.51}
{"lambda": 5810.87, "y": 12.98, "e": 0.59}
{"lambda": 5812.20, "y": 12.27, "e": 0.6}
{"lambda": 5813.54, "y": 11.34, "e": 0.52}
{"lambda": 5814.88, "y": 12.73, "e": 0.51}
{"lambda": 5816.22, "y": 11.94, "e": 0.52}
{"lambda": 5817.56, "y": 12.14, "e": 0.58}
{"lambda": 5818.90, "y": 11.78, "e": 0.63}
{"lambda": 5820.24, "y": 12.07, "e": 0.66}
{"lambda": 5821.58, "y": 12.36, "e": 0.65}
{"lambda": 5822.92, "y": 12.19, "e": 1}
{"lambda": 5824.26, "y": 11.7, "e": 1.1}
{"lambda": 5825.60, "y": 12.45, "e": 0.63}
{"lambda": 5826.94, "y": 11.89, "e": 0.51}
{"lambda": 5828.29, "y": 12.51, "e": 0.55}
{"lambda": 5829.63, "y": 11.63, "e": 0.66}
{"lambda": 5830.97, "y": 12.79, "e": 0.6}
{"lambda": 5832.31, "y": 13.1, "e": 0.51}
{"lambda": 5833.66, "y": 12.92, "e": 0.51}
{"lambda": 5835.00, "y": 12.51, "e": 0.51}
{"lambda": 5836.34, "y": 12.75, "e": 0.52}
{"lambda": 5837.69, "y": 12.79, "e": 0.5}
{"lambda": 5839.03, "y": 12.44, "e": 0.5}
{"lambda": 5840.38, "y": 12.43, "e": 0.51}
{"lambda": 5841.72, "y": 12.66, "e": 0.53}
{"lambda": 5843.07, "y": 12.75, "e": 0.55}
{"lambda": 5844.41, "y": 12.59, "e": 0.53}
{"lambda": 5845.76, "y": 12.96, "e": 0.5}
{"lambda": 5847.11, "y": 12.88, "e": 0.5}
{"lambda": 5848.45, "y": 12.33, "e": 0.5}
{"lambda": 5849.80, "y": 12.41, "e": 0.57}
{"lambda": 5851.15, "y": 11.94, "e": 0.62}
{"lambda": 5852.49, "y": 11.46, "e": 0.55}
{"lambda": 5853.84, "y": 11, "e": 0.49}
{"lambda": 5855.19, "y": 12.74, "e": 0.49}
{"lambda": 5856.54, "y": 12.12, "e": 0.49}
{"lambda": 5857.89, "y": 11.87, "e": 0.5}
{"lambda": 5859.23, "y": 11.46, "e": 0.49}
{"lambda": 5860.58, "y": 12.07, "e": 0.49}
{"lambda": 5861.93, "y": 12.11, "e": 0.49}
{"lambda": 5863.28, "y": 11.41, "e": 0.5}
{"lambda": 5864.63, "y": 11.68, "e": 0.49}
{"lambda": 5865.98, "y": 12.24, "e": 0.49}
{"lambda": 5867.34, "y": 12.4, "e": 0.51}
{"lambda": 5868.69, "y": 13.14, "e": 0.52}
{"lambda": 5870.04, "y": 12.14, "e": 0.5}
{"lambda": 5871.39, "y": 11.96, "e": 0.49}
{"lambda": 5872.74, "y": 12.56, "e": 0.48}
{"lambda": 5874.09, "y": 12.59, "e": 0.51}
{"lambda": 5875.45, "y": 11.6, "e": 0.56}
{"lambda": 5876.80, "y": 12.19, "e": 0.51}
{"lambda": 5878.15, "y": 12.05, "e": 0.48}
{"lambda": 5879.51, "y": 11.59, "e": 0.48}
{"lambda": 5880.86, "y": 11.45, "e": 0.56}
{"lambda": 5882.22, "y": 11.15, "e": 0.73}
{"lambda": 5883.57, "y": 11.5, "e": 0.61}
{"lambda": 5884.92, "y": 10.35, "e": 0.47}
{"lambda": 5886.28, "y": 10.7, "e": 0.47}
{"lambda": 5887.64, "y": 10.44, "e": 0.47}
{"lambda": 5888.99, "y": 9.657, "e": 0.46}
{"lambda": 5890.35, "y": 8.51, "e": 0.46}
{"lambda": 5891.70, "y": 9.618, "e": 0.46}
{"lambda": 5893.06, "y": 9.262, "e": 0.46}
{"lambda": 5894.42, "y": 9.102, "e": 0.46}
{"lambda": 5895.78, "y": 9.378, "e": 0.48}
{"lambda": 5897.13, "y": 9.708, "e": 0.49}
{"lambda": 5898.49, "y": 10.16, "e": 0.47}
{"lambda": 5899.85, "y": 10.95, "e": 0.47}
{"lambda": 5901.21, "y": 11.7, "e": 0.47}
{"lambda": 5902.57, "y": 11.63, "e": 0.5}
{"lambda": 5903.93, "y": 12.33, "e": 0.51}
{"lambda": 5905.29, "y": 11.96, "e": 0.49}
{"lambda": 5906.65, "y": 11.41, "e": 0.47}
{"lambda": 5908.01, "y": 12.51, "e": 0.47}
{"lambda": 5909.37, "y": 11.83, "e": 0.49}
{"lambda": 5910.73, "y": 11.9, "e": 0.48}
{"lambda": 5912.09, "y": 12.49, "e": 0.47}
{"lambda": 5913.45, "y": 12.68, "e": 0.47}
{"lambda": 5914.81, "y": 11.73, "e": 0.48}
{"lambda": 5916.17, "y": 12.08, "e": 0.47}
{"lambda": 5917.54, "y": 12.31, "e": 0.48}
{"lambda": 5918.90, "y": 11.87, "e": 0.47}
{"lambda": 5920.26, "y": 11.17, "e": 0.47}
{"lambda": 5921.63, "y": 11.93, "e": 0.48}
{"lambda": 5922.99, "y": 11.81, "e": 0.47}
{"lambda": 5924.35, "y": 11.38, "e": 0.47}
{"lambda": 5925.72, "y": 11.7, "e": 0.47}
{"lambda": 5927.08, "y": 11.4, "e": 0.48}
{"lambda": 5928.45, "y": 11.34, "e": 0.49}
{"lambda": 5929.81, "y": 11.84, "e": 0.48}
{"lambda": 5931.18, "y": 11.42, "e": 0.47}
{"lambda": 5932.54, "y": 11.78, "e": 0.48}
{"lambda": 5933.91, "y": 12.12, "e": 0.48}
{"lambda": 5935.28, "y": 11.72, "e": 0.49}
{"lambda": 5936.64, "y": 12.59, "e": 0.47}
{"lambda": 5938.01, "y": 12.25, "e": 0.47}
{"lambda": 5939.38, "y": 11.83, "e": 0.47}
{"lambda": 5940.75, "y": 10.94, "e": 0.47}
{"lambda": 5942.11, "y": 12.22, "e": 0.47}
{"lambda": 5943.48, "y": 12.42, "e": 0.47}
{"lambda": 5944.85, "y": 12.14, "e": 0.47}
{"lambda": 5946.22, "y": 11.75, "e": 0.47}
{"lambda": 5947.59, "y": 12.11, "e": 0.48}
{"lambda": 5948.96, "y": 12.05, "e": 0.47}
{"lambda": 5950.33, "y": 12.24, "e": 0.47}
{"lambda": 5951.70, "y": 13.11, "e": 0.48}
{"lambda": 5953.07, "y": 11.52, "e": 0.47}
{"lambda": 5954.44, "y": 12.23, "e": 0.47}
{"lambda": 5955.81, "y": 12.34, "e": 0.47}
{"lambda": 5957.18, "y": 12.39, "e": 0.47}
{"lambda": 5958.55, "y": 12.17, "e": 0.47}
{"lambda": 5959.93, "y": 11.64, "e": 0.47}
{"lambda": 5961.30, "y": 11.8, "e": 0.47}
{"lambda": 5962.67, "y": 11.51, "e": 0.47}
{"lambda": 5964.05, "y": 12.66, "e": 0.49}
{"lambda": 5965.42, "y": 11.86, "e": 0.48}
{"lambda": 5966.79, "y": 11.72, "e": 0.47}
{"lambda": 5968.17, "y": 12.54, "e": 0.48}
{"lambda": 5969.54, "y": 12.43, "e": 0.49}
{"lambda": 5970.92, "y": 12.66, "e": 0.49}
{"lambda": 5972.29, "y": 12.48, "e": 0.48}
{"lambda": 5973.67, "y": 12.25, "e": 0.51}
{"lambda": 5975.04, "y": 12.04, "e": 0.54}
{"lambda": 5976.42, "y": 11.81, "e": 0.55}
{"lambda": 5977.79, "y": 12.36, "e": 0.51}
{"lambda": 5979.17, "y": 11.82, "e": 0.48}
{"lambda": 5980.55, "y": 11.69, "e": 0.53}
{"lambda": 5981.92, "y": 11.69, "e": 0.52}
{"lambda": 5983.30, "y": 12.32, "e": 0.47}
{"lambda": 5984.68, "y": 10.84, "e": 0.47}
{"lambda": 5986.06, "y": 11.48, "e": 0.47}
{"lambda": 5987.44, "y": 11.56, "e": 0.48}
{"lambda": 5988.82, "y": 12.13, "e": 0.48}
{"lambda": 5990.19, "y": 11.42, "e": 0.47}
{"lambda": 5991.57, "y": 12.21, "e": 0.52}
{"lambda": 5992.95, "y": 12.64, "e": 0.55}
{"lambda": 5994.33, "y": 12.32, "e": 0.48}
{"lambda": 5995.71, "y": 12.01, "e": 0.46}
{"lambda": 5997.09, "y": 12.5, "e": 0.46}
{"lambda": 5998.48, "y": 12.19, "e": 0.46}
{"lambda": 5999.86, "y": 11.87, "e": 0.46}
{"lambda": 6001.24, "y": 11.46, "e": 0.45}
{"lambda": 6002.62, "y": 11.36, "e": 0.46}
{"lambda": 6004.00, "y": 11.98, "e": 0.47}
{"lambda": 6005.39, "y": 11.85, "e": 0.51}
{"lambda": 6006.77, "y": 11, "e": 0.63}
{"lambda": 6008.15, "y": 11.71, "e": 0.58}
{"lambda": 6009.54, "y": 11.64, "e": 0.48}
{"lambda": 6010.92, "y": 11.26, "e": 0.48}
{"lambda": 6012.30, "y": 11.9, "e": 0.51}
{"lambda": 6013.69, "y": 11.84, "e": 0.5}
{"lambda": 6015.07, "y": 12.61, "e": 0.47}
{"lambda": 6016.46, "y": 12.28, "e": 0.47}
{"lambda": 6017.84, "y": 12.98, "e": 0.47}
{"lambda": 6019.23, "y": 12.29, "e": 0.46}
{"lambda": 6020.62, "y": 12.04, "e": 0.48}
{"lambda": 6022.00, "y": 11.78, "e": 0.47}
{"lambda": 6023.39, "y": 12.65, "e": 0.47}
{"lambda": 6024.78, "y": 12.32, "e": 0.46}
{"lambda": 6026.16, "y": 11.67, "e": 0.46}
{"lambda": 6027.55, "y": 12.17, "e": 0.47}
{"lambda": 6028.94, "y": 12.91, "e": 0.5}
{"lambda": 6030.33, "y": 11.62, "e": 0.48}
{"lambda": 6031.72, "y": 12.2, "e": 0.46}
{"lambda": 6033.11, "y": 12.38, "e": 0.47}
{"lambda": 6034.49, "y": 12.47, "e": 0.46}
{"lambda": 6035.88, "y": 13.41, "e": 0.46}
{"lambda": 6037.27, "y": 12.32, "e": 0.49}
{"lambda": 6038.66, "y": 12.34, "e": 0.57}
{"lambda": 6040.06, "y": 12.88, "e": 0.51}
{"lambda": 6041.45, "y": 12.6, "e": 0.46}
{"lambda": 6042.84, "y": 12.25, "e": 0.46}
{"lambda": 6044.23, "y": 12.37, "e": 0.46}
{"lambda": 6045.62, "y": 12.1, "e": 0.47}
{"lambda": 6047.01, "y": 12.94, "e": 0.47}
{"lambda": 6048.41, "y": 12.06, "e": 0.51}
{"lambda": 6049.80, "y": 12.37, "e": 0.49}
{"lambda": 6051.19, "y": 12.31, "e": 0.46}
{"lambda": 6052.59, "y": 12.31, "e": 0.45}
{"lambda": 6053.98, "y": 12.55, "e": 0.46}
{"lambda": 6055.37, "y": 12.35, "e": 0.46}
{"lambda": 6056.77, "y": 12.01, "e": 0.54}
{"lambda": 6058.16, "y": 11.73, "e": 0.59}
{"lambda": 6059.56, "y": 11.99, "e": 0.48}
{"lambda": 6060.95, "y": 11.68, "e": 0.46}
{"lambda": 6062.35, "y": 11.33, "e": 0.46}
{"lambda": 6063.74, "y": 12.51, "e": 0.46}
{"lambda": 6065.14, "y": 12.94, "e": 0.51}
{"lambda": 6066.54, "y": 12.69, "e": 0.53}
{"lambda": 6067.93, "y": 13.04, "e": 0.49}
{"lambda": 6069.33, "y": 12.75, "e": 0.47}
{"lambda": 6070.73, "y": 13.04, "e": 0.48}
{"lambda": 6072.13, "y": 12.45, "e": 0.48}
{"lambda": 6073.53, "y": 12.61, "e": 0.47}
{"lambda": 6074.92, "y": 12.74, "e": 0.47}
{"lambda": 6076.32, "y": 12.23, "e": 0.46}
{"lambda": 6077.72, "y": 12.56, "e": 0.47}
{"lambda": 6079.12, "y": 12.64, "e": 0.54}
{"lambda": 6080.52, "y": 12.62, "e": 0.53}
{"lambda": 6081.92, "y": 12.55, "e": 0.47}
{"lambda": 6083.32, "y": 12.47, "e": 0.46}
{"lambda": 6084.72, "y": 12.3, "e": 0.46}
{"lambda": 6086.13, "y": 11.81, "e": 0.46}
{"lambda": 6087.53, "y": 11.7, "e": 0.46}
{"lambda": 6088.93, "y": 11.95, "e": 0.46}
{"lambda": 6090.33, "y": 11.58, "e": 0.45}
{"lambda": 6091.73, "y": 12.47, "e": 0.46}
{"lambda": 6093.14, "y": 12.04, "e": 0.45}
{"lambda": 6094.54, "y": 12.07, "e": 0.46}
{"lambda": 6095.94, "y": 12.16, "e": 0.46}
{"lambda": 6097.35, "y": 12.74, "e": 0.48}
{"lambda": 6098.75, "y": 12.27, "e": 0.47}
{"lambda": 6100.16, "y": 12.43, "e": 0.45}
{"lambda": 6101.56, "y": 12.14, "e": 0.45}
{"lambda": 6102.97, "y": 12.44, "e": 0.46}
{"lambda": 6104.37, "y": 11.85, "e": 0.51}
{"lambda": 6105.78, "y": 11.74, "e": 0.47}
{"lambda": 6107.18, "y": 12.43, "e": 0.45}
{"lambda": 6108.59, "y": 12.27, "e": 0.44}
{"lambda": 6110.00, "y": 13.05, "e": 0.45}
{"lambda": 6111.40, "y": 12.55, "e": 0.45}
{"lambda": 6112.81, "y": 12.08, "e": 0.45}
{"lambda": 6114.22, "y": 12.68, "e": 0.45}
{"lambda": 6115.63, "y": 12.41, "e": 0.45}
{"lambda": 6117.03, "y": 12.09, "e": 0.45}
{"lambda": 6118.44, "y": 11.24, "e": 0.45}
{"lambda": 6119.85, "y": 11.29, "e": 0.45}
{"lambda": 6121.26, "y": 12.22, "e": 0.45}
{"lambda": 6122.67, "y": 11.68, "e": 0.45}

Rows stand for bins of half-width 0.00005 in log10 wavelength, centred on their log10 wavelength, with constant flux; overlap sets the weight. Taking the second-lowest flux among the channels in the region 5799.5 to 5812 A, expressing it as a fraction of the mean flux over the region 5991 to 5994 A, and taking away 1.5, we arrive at -0.50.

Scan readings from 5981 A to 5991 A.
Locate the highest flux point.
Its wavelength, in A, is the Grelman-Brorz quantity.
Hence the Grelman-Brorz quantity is 5983.30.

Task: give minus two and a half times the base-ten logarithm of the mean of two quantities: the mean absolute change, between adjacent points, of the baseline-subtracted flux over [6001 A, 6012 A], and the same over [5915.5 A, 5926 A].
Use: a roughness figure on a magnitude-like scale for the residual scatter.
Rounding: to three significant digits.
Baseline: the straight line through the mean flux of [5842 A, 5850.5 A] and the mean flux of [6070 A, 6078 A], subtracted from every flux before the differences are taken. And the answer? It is 0.946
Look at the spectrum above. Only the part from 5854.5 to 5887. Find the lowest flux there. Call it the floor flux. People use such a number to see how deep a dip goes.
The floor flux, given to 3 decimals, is 10.350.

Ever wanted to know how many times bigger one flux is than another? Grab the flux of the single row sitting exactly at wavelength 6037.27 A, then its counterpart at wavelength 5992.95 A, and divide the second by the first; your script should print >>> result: 1.03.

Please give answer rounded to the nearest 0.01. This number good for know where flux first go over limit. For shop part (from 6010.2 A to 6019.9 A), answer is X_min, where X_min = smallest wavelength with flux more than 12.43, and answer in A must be 6015.07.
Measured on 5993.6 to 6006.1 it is 5997.09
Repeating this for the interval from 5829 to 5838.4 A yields 5830.97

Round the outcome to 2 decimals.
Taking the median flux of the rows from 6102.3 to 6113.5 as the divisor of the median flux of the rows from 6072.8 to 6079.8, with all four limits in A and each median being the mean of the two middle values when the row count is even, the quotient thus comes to 1.02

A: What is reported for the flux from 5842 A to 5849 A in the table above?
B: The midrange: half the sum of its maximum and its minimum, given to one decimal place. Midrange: 12.6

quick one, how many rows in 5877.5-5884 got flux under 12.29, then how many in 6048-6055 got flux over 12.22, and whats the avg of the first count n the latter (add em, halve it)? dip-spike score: 4.5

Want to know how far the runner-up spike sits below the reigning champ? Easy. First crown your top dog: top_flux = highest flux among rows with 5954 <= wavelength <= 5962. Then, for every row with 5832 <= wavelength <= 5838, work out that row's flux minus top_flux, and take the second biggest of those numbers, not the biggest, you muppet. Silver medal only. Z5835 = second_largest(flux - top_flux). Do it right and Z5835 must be 0.5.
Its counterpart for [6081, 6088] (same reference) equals 0.1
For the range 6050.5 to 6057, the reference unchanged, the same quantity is 0.0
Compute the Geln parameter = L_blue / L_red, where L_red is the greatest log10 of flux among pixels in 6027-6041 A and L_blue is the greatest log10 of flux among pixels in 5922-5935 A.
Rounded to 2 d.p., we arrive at 0.96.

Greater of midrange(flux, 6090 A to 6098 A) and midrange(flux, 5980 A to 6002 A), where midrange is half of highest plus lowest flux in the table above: 12.2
